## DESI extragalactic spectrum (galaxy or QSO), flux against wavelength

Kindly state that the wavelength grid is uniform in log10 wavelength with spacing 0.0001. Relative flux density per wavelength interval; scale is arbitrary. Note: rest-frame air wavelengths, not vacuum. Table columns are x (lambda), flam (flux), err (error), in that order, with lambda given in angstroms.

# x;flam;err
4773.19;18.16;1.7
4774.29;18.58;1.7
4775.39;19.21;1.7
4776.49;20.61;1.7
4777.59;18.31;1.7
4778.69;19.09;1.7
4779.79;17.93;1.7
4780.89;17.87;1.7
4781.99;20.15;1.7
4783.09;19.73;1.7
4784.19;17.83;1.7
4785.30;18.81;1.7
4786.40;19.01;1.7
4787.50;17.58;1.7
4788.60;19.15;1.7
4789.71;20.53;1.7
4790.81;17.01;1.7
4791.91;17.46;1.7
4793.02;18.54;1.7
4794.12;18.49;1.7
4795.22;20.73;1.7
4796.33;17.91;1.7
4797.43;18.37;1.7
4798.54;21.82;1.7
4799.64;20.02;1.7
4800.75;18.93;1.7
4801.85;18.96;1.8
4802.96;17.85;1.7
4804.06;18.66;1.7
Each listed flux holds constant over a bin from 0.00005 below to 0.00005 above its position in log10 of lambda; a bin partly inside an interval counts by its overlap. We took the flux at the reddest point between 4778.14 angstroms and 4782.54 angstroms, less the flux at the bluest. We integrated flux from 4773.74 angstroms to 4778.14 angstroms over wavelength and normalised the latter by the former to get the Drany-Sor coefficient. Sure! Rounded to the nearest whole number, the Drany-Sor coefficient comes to 80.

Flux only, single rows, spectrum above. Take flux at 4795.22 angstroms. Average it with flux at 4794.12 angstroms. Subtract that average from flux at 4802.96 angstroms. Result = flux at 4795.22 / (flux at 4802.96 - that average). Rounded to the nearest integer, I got -12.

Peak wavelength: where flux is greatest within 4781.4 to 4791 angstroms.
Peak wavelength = 4789.71 angstroms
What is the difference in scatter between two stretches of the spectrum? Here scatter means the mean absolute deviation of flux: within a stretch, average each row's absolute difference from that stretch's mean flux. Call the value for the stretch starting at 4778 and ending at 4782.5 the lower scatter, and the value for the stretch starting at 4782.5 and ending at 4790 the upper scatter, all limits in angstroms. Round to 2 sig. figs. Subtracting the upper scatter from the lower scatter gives 0.11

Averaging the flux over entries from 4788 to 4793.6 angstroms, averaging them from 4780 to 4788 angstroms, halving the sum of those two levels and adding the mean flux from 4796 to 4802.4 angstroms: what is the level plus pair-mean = 38.0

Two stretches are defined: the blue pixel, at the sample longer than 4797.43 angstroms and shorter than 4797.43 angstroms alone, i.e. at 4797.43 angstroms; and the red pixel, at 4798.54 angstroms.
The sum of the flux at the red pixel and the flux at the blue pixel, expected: 40.2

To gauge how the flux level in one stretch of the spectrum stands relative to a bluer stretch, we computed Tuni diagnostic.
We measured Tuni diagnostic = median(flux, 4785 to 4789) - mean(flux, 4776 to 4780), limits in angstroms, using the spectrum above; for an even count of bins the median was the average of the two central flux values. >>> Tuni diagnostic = -0.1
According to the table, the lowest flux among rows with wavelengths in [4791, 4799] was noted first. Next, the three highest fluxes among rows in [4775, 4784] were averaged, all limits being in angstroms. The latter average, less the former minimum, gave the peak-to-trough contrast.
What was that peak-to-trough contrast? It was 2.70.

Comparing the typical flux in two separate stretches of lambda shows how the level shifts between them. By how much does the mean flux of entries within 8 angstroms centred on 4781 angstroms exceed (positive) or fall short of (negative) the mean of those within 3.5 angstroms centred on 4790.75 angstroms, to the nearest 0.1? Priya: 0.4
